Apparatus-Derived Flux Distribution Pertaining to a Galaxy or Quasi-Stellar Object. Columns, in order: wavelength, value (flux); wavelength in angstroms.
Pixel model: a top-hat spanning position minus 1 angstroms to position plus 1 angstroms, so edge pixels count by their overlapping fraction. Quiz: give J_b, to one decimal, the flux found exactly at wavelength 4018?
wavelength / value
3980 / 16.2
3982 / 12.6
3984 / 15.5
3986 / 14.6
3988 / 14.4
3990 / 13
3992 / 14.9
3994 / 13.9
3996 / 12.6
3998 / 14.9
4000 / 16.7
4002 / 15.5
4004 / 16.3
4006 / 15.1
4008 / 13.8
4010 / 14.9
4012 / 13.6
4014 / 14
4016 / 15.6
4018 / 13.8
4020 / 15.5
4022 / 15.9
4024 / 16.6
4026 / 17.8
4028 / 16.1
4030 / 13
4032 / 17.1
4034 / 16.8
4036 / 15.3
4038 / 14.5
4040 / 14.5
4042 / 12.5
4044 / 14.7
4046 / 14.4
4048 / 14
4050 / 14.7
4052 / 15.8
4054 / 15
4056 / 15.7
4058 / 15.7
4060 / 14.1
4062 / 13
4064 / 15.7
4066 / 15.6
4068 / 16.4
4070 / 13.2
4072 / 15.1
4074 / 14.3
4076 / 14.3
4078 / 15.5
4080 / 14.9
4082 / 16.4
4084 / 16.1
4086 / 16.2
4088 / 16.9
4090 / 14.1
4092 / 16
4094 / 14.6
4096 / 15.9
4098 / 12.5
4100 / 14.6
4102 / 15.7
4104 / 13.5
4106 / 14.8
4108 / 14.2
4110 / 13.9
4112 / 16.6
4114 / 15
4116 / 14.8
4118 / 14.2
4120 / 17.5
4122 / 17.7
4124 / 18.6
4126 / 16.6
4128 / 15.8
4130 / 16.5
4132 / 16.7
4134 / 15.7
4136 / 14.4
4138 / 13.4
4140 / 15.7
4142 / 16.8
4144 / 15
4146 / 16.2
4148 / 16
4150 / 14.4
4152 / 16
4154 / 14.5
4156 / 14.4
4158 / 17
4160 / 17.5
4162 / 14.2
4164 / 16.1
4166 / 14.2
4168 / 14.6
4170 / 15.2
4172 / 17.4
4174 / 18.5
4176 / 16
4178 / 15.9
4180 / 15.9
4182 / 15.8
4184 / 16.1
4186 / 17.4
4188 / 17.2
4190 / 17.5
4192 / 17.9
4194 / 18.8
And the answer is 13.8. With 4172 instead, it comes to 17.4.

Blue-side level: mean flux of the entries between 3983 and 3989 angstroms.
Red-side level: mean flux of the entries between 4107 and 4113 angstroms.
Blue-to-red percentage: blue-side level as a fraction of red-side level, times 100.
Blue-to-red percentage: 100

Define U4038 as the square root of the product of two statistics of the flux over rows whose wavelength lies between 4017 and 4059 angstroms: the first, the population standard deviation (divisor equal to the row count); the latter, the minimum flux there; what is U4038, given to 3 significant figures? 4.01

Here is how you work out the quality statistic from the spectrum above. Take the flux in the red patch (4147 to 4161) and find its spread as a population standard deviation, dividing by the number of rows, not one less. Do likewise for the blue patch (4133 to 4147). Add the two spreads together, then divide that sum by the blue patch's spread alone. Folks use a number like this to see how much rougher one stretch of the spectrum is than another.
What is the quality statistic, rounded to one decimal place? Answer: 2.1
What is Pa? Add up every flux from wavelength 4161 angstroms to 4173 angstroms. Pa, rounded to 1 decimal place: 91.7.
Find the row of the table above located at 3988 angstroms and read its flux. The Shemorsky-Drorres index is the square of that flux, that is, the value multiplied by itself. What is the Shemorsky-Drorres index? 207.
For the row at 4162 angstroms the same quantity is 202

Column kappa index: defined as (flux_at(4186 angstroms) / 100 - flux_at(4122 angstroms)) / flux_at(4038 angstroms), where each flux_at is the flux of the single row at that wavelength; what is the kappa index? -1.21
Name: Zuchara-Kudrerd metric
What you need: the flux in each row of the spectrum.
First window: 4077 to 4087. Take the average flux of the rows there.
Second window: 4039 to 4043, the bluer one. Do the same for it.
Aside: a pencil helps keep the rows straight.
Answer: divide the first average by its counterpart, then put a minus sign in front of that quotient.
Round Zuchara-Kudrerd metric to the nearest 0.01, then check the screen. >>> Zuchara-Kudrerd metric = -1.17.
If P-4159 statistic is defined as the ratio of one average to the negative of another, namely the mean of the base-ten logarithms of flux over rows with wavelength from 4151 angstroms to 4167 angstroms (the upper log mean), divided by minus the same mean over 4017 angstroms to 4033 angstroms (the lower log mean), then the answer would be -0.995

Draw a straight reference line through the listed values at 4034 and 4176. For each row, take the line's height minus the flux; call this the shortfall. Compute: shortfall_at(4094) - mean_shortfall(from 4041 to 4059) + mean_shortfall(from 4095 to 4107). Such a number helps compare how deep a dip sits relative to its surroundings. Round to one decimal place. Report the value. 1.8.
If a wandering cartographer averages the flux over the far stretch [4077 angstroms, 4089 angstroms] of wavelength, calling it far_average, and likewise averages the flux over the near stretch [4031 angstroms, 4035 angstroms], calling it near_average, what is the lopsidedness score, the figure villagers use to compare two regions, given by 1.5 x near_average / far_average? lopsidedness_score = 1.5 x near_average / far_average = 1.59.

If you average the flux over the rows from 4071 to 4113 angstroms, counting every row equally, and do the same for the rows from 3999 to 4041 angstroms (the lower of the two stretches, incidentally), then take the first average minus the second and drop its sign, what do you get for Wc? 0.30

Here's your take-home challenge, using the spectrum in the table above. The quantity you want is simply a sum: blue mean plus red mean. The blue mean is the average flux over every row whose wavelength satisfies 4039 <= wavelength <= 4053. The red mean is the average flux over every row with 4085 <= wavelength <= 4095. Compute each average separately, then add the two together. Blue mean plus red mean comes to 29.9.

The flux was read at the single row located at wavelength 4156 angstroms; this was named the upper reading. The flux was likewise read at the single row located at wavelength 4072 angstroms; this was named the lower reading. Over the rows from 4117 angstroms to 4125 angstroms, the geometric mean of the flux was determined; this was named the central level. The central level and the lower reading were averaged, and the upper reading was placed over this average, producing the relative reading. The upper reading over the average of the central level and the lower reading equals 0.90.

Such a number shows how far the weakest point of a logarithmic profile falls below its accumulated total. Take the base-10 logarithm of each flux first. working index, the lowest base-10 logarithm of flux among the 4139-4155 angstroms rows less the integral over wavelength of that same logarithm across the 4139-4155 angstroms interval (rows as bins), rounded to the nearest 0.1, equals -17.9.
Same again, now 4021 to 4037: -18.2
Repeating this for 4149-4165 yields -17.9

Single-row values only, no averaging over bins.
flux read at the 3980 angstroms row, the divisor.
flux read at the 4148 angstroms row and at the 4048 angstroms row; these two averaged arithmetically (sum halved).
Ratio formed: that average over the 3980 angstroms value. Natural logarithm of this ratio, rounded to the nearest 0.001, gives -0.077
